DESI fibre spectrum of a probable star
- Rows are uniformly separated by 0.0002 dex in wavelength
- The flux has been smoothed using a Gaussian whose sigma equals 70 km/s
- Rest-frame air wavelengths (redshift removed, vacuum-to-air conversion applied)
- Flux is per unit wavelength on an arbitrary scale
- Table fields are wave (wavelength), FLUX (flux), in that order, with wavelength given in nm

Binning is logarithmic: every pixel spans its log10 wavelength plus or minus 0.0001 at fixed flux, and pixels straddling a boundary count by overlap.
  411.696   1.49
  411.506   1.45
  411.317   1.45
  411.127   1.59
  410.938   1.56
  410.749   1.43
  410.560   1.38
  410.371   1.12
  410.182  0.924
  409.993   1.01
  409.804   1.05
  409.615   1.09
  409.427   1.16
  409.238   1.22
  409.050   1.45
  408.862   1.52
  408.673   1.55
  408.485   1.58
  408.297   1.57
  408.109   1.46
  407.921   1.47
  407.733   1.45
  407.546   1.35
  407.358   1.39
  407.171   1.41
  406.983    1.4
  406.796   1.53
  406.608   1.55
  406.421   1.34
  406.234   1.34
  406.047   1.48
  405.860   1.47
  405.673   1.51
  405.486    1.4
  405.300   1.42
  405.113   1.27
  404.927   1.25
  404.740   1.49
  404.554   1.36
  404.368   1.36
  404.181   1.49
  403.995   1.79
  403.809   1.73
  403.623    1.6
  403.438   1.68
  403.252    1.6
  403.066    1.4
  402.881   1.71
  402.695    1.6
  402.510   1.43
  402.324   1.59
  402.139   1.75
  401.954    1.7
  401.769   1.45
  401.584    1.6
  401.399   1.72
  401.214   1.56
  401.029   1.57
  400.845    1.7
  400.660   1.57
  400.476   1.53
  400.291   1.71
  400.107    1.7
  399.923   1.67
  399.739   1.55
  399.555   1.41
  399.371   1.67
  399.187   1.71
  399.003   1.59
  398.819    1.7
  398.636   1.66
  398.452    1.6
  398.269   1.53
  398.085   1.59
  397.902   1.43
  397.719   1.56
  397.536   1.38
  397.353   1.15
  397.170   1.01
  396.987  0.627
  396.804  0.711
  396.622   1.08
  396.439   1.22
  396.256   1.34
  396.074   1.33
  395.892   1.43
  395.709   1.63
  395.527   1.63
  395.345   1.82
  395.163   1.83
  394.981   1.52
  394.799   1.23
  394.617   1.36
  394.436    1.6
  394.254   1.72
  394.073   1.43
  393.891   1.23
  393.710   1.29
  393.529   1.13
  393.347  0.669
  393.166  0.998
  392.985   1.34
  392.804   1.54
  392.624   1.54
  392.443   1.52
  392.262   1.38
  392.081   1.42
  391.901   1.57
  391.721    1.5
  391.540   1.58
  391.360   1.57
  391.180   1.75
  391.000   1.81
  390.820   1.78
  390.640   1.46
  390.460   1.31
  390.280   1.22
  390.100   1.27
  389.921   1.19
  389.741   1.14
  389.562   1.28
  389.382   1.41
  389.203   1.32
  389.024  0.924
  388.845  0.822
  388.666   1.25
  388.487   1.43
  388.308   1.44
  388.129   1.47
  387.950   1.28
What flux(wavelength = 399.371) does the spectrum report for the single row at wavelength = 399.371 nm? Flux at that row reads 1.67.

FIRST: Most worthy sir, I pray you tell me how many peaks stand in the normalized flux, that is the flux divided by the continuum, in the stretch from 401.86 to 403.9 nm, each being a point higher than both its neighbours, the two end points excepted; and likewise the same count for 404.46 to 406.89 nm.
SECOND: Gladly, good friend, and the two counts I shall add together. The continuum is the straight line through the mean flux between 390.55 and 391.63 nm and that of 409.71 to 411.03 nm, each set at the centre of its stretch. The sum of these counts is 8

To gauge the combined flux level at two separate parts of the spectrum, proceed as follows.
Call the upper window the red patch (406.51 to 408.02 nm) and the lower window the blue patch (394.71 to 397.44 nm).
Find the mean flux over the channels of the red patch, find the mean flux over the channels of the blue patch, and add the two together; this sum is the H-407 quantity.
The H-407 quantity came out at 2.75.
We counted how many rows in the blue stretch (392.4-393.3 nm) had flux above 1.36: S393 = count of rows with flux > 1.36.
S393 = 3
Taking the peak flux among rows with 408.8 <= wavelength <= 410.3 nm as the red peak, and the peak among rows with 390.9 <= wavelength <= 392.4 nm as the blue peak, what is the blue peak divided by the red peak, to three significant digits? 1.19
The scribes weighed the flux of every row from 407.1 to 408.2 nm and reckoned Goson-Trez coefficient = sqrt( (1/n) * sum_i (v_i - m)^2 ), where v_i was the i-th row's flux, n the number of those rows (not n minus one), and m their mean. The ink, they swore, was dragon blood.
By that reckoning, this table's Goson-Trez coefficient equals 0.04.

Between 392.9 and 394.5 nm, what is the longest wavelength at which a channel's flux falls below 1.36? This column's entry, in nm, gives 393.891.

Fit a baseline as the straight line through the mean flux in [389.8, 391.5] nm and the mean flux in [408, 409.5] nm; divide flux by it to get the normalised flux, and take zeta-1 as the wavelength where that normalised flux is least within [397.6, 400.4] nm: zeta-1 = 399.555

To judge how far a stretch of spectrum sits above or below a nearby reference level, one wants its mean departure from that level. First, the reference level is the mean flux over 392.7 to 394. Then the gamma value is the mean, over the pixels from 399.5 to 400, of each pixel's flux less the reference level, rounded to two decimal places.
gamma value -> 0.37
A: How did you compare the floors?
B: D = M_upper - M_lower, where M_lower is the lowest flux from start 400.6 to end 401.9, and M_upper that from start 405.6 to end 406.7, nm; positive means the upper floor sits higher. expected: -0.11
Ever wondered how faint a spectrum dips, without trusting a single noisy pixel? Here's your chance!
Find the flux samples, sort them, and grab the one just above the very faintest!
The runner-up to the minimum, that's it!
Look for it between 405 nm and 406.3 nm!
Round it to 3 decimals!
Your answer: 1.340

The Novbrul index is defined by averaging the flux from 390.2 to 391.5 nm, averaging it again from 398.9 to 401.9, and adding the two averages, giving 3.2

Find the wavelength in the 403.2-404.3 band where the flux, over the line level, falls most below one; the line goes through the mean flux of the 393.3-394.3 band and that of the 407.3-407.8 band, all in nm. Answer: 404.181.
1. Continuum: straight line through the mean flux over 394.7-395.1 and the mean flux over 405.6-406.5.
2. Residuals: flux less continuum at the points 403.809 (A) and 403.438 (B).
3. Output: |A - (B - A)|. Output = 0.36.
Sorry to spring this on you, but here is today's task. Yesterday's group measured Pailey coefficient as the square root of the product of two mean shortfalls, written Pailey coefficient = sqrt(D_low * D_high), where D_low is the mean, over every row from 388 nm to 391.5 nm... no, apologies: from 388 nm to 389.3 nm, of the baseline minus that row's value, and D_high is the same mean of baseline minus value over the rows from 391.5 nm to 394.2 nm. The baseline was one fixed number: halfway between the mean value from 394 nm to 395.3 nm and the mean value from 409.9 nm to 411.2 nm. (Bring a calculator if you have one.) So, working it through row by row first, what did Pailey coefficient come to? 0.11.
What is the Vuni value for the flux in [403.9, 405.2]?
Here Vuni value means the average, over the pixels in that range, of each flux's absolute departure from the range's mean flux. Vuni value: 0.14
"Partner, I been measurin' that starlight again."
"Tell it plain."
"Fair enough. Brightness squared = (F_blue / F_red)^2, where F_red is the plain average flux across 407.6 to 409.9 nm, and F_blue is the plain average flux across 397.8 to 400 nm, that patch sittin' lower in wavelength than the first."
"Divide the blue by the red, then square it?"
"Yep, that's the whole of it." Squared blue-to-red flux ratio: 1.33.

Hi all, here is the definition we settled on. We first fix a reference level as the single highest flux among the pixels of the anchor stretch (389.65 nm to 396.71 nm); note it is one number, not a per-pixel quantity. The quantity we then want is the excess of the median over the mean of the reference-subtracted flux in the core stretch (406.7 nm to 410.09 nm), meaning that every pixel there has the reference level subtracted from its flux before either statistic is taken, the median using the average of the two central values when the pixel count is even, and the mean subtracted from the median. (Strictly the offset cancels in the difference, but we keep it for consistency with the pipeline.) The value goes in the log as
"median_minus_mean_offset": 0.060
